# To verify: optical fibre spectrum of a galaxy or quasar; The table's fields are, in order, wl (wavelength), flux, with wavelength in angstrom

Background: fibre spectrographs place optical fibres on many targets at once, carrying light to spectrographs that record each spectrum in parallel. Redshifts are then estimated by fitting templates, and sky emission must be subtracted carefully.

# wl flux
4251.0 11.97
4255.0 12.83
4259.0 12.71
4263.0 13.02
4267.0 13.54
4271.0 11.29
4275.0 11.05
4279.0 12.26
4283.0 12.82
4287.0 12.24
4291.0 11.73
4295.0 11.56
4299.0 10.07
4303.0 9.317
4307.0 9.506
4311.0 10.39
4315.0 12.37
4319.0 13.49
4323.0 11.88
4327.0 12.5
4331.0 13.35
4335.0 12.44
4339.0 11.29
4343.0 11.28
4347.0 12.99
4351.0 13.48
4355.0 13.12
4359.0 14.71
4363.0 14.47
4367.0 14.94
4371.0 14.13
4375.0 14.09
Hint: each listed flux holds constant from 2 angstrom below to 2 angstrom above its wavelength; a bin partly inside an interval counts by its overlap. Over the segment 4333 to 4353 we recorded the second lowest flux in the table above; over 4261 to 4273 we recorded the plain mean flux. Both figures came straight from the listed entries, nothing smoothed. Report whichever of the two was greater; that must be 12.6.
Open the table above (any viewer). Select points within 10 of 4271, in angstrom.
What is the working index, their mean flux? 12.2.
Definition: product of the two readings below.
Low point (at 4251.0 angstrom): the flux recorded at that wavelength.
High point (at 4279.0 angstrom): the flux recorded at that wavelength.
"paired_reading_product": 147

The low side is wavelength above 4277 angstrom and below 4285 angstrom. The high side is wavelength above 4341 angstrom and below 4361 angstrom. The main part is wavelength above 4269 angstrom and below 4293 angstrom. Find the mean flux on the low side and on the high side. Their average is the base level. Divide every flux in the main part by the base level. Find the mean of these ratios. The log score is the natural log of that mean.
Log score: -0.075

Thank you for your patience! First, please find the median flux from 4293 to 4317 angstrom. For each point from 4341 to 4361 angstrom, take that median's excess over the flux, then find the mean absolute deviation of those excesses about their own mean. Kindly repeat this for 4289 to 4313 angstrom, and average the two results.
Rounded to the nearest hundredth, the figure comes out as 0.80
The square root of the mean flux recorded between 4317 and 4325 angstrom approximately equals 3.56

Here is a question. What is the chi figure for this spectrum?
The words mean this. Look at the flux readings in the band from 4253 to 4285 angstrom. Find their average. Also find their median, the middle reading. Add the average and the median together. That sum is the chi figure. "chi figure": 25.2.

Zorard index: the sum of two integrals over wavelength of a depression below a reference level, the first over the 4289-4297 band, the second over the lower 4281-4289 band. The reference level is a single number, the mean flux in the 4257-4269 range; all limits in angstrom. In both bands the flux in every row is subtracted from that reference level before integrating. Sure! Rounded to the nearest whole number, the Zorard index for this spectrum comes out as 16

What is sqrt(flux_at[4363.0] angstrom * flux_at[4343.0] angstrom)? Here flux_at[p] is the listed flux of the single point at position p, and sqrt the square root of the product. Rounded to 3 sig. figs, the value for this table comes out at 12.8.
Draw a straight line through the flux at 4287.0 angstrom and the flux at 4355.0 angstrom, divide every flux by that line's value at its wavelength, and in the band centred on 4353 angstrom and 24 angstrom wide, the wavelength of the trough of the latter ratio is 4343.0 angstrom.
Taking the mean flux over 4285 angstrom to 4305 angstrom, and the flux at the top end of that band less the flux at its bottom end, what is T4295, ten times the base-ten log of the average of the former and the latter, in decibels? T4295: 6.1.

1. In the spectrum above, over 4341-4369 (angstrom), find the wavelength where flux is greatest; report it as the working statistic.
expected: 4367.0 angstrom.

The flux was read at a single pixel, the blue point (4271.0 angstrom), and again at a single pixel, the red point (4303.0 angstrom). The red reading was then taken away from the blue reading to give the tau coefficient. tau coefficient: 2.0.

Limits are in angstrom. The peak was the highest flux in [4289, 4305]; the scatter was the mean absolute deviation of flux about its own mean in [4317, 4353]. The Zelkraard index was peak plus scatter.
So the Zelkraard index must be 12.4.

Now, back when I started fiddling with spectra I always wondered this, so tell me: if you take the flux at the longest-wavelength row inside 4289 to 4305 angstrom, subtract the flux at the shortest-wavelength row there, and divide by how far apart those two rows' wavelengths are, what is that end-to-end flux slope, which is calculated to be -0.201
